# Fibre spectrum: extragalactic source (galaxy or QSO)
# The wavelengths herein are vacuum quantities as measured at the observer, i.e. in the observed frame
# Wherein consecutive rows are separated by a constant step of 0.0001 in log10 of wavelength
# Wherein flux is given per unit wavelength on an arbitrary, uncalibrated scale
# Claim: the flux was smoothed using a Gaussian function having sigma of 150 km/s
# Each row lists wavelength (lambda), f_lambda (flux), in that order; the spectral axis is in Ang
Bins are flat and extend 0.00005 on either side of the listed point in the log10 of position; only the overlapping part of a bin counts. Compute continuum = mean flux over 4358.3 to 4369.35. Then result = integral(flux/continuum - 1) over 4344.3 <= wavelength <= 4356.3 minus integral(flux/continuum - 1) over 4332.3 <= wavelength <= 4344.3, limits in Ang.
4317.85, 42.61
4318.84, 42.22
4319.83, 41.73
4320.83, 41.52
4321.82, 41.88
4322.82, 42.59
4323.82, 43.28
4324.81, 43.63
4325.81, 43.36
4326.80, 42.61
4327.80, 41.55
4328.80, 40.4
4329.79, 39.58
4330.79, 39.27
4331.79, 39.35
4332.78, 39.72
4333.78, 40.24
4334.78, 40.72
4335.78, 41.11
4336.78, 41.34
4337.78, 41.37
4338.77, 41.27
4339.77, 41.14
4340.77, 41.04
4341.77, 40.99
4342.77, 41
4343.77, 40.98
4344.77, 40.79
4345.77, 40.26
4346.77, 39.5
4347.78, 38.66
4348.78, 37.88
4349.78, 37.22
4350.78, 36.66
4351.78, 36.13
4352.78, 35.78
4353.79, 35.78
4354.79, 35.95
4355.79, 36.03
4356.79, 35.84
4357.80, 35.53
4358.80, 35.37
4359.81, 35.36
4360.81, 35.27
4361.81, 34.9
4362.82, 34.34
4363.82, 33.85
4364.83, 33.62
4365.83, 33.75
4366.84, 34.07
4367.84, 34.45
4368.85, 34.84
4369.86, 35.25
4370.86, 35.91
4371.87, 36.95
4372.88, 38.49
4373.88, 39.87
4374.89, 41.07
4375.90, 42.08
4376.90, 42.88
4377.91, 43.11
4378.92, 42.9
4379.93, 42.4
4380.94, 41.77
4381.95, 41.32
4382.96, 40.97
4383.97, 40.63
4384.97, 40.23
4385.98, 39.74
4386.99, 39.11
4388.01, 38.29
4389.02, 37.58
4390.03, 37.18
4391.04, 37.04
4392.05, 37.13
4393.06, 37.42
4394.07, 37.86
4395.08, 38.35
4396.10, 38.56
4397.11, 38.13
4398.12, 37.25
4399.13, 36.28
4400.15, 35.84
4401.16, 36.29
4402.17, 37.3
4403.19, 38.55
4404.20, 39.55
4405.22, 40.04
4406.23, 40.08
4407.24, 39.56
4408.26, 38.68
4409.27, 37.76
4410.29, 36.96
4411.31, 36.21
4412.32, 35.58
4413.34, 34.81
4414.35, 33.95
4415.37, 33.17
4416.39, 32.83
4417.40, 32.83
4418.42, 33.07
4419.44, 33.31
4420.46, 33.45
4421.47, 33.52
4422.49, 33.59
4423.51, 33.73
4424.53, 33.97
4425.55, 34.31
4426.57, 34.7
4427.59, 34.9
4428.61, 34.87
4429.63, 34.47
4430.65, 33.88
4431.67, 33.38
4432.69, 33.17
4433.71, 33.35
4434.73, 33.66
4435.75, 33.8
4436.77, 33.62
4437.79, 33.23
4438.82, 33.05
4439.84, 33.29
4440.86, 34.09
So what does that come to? -1.2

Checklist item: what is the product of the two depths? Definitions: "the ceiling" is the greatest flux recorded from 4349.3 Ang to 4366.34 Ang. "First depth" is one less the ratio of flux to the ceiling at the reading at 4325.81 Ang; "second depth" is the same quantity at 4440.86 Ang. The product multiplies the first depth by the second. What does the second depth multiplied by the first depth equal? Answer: -0.014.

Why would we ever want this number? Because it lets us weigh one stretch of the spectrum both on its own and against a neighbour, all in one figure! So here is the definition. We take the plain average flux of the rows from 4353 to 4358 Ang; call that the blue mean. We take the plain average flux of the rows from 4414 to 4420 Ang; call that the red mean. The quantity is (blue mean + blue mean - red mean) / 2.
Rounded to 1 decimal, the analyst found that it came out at 19.2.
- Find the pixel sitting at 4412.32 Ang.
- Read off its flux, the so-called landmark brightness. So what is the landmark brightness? 35.58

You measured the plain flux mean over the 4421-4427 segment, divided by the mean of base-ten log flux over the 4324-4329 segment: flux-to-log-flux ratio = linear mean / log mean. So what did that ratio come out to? 21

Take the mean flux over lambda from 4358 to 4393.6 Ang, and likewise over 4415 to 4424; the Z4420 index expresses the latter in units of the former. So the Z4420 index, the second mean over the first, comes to 0.88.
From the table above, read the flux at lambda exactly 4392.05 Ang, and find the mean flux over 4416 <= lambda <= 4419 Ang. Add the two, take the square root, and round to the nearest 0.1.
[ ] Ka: 8.4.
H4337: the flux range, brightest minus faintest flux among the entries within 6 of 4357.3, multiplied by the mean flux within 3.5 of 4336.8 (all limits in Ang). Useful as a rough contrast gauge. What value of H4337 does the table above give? 73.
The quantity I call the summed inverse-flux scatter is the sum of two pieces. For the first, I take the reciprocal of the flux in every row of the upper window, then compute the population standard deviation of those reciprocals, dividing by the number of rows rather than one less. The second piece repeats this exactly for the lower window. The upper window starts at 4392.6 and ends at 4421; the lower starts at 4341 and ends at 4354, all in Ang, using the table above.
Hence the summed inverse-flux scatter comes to 0.0031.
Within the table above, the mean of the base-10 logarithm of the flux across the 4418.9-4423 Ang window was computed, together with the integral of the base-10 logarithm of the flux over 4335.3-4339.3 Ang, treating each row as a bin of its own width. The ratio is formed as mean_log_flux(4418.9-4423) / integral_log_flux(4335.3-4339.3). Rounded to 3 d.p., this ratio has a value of 0.236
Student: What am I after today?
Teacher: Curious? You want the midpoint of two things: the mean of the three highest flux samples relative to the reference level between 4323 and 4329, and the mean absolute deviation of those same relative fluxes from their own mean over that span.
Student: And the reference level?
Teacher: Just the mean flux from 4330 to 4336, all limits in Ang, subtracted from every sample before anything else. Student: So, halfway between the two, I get 2.2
